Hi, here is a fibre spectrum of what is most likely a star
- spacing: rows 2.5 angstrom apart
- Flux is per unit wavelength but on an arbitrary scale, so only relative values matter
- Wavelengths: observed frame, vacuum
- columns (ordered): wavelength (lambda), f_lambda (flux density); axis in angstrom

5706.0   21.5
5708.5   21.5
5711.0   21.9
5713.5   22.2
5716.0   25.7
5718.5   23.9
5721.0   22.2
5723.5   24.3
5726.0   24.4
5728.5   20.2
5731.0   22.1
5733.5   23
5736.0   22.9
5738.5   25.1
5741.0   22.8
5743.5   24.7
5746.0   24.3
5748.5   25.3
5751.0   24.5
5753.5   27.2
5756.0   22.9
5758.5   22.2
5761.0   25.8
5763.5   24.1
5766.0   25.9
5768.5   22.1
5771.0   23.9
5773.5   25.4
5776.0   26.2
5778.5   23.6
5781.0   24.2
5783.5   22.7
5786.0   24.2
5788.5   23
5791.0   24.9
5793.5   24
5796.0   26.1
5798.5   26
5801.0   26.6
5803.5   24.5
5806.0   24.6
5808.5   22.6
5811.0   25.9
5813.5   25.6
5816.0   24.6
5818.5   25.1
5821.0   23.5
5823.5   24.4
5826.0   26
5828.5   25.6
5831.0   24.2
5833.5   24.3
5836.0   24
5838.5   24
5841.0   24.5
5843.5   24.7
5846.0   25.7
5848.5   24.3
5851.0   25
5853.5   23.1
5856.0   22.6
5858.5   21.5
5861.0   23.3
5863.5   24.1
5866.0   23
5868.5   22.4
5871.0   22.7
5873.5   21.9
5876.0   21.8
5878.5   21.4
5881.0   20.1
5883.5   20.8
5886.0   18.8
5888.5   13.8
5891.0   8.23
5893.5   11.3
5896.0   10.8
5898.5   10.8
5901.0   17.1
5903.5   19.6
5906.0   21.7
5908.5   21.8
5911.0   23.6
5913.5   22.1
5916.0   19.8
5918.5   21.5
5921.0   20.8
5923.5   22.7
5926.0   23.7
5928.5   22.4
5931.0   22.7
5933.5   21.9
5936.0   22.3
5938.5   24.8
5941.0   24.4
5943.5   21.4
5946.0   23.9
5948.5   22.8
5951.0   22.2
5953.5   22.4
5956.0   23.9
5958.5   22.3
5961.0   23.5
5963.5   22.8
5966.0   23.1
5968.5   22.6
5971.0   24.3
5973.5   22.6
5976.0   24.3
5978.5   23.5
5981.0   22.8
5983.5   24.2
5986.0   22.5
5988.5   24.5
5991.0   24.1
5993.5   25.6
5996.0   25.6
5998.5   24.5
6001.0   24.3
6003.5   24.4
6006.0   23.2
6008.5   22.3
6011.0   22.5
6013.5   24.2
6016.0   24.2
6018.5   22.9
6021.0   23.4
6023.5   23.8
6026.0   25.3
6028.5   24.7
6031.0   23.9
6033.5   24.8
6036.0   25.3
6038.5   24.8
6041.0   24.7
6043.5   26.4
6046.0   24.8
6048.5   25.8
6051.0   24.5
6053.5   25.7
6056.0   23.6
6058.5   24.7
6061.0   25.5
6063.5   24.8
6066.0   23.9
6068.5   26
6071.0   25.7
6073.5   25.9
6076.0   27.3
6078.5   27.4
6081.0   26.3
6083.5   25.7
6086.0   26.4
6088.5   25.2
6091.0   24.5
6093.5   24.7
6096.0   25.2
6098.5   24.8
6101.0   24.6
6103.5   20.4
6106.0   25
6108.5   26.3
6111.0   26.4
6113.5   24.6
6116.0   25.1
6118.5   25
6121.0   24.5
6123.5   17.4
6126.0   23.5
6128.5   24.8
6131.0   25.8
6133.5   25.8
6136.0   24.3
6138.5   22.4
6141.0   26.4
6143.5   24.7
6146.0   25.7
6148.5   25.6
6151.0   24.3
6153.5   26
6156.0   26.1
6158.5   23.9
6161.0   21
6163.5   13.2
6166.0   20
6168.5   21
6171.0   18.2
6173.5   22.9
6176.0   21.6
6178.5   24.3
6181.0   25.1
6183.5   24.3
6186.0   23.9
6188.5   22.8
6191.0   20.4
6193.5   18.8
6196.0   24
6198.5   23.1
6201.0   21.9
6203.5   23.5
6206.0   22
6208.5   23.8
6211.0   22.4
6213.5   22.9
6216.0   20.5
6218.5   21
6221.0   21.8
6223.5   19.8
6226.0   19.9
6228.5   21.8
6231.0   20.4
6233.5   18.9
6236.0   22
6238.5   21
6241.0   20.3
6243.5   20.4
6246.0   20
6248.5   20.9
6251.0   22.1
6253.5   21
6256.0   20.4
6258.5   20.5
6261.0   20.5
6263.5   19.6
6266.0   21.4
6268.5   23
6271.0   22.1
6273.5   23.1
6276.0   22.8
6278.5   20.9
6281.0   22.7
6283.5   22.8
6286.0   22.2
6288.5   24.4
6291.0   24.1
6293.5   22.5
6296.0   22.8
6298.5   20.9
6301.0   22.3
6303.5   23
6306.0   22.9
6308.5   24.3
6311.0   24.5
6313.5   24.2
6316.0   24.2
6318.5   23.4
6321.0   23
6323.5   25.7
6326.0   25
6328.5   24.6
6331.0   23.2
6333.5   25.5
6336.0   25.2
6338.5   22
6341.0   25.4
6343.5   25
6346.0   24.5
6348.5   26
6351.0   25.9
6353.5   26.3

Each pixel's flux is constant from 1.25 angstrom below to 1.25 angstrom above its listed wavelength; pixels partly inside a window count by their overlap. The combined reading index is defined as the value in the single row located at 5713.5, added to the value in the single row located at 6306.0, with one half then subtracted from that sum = 44.6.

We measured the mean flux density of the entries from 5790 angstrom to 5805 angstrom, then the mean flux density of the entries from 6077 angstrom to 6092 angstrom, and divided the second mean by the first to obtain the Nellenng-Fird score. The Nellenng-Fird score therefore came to 1.02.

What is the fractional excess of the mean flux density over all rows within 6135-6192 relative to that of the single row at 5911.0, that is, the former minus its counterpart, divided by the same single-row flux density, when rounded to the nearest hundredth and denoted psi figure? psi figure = -0.03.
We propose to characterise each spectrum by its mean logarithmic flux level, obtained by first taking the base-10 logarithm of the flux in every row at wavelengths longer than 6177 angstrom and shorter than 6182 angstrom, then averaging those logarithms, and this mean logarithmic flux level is 1.39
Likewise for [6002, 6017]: 1.37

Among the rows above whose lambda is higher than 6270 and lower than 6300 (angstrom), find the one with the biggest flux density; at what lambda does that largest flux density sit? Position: 6288.5 angstrom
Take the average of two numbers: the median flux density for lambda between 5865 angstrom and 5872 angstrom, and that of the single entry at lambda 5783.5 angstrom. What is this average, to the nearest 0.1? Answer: 22.7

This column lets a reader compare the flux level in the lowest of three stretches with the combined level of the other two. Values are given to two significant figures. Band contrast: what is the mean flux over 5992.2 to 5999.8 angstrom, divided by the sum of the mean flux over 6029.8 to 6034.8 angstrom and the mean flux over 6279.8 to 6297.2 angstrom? 0.53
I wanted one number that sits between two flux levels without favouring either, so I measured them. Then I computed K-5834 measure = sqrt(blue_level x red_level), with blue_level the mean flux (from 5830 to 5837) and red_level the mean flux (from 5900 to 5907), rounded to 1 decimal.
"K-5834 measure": 21.7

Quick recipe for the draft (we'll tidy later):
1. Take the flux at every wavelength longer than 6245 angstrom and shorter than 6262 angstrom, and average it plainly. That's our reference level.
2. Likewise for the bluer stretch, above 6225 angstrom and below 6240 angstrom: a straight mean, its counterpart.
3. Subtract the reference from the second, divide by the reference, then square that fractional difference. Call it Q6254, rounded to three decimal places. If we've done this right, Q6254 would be 0.000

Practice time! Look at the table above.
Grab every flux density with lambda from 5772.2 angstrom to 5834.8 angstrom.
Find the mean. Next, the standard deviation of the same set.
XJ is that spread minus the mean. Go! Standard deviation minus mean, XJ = -23.6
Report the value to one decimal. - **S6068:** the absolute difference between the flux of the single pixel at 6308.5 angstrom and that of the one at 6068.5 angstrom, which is 1.7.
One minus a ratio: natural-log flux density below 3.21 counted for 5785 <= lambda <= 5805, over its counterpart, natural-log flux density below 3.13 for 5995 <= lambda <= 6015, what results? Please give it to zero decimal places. -1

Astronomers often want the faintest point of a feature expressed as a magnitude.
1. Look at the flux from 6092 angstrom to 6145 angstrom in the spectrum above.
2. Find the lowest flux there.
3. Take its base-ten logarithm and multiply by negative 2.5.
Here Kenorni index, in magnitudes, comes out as -3.10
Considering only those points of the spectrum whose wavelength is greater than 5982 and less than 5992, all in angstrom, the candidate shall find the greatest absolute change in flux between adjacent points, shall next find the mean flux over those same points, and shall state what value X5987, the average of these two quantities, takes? 12.9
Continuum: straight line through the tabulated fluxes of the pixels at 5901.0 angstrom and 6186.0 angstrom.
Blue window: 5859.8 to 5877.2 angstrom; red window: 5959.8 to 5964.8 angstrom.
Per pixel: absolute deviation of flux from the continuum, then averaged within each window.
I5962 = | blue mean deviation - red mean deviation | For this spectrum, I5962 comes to 1.8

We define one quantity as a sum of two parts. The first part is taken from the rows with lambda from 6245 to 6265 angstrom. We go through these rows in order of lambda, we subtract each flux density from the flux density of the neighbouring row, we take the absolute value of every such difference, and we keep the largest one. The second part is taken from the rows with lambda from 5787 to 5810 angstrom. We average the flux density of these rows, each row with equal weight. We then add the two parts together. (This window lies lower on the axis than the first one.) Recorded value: 25.9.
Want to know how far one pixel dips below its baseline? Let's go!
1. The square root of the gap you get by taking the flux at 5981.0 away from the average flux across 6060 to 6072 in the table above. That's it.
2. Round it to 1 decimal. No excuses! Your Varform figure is 1.5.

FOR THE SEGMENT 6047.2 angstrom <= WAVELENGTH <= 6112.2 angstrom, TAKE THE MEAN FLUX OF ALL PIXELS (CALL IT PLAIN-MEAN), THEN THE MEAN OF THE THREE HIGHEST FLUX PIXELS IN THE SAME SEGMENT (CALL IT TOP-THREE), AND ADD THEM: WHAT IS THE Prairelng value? 52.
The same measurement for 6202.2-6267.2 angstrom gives 45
